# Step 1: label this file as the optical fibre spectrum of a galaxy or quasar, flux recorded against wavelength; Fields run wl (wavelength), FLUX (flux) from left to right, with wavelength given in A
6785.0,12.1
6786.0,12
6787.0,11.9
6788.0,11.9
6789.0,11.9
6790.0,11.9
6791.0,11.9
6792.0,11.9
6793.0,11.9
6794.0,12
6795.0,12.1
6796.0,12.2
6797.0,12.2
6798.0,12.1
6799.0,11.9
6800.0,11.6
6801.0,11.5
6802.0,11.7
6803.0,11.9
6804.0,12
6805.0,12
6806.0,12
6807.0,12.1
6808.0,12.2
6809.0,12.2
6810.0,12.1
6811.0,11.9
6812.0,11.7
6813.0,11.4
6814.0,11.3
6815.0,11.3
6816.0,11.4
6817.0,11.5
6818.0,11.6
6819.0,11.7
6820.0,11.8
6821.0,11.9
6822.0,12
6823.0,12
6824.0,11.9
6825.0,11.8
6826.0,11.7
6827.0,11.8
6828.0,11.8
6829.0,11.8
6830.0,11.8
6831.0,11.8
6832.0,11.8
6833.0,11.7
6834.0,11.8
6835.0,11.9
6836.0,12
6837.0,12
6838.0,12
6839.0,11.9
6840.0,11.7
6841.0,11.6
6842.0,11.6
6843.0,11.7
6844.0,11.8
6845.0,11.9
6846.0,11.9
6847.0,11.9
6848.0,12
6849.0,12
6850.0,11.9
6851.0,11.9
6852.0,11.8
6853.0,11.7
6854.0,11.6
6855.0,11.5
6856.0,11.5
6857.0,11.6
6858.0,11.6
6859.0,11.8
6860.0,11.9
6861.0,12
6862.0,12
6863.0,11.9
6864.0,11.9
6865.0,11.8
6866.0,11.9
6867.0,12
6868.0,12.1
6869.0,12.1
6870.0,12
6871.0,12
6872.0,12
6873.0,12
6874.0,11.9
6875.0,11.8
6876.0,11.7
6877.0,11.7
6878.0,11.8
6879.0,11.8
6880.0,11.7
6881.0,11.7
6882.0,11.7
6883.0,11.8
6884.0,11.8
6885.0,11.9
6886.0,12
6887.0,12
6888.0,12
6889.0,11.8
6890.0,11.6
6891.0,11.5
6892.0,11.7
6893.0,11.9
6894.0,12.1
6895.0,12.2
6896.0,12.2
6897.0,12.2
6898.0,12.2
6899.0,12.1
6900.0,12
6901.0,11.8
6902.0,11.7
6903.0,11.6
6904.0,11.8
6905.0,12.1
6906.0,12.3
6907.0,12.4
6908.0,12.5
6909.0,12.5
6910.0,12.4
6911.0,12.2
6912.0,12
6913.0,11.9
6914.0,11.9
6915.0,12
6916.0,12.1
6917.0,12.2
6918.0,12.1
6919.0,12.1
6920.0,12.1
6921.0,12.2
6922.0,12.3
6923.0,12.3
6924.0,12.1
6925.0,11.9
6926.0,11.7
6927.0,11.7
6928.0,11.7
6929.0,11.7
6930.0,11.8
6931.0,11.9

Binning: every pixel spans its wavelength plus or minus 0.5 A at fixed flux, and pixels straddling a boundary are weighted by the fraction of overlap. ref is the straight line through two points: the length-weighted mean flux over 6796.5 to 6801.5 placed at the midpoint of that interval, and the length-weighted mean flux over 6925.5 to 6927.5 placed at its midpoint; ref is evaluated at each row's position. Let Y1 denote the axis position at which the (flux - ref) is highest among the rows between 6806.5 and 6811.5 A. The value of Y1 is 6809.0 A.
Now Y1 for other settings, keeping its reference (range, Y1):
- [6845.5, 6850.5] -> 6849.0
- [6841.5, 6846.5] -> 6846.0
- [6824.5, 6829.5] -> 6829.0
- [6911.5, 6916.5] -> 6916.0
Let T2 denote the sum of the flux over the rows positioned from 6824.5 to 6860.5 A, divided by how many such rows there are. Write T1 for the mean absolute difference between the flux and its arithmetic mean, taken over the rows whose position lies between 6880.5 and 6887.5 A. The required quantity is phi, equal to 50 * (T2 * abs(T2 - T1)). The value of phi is 6890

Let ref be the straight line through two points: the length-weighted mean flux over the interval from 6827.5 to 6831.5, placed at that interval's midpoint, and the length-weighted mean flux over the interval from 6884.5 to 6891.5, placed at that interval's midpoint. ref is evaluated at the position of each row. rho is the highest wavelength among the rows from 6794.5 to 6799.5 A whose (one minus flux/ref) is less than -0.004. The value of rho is 6799.0 A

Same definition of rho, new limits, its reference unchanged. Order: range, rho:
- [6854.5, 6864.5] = 6864.0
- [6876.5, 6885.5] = 6885.0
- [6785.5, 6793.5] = 6793.0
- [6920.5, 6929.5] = 6925.0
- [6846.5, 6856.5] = 6851.0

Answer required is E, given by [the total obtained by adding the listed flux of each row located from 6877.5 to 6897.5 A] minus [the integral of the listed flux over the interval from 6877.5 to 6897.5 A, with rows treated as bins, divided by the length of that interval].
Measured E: 225.5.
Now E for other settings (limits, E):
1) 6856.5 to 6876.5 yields 226.1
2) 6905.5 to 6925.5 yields 231.3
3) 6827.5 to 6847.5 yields 224.6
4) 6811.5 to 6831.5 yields 222.3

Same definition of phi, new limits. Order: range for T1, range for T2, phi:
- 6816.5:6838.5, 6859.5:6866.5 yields 7037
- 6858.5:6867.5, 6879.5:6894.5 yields 6943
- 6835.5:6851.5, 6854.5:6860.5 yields 6720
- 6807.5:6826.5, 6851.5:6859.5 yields 6636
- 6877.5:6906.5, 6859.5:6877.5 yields 7005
